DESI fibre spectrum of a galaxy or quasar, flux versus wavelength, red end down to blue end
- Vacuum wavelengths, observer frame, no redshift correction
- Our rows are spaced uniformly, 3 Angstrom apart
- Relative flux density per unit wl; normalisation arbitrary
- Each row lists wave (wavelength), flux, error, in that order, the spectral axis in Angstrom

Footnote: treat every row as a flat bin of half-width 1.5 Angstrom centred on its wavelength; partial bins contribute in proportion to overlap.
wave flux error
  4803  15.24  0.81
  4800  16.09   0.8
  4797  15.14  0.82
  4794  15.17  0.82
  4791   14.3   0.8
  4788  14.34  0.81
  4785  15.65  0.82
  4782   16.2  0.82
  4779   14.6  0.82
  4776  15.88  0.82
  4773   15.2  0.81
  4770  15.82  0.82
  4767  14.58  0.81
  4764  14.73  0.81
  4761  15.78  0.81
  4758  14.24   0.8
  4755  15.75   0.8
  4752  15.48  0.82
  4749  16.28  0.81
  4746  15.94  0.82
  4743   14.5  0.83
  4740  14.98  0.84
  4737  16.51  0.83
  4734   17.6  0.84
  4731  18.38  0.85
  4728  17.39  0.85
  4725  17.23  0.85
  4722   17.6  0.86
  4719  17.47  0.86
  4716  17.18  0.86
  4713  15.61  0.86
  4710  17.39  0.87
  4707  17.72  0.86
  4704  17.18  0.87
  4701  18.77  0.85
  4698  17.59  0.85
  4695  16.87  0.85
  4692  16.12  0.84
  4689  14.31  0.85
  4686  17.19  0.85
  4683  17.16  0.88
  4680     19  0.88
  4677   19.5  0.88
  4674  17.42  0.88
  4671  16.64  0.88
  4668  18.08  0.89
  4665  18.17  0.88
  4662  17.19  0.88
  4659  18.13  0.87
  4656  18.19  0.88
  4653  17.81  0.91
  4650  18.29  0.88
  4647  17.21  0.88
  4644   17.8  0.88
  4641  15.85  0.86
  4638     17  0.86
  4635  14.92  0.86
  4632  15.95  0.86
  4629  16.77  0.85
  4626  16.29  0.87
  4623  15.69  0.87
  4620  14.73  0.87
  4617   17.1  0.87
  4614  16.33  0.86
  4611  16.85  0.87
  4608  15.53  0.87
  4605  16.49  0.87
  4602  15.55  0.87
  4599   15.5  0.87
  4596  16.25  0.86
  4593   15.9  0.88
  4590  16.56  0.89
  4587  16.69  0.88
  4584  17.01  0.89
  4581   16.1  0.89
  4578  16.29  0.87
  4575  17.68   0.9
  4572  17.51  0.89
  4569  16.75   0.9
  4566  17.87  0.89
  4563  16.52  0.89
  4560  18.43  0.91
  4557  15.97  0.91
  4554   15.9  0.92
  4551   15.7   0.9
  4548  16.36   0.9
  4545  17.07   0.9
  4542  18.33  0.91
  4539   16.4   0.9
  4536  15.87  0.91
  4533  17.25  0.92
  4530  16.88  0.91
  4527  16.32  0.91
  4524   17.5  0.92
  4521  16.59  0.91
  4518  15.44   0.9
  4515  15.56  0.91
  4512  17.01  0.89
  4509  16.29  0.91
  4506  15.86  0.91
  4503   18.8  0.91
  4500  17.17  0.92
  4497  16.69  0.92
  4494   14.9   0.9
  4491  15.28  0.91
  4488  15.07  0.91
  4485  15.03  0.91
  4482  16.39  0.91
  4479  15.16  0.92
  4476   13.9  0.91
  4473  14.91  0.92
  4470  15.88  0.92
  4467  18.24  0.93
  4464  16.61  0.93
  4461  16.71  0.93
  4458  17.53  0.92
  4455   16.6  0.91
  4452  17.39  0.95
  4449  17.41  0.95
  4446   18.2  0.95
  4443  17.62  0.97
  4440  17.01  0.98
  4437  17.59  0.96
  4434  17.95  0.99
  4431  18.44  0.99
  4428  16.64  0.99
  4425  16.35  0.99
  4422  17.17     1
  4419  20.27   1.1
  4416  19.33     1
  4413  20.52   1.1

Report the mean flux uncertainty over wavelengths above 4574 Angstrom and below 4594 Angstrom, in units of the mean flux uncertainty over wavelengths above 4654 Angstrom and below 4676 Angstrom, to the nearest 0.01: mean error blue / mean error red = 1.01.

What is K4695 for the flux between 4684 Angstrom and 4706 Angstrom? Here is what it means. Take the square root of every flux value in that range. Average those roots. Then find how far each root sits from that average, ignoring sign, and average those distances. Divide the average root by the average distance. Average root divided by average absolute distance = 35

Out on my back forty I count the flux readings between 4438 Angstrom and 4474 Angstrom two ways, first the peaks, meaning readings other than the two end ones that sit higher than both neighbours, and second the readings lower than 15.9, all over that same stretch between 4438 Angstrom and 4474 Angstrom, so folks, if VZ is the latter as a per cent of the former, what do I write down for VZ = 67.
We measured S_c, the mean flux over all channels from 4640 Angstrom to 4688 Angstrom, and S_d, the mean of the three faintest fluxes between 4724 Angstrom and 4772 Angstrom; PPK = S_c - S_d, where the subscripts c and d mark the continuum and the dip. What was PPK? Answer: 3.3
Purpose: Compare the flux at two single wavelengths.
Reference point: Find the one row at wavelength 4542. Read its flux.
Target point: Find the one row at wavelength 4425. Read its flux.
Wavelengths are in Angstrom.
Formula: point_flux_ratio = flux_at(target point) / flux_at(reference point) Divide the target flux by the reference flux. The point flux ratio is 0.89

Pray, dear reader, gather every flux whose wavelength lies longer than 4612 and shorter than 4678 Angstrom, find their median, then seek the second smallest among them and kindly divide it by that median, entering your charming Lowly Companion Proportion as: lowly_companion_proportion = 0.870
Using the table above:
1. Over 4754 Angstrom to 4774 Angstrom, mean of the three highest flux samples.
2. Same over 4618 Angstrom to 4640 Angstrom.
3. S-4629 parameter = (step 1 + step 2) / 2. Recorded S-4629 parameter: 16.2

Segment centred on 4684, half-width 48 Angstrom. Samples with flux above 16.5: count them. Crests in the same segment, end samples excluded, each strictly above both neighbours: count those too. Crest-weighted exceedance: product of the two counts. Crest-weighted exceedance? 252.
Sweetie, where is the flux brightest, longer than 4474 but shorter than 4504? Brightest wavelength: 4503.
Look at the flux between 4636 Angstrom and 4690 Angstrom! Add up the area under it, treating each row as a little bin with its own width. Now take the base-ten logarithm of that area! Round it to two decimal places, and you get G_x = 2.98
